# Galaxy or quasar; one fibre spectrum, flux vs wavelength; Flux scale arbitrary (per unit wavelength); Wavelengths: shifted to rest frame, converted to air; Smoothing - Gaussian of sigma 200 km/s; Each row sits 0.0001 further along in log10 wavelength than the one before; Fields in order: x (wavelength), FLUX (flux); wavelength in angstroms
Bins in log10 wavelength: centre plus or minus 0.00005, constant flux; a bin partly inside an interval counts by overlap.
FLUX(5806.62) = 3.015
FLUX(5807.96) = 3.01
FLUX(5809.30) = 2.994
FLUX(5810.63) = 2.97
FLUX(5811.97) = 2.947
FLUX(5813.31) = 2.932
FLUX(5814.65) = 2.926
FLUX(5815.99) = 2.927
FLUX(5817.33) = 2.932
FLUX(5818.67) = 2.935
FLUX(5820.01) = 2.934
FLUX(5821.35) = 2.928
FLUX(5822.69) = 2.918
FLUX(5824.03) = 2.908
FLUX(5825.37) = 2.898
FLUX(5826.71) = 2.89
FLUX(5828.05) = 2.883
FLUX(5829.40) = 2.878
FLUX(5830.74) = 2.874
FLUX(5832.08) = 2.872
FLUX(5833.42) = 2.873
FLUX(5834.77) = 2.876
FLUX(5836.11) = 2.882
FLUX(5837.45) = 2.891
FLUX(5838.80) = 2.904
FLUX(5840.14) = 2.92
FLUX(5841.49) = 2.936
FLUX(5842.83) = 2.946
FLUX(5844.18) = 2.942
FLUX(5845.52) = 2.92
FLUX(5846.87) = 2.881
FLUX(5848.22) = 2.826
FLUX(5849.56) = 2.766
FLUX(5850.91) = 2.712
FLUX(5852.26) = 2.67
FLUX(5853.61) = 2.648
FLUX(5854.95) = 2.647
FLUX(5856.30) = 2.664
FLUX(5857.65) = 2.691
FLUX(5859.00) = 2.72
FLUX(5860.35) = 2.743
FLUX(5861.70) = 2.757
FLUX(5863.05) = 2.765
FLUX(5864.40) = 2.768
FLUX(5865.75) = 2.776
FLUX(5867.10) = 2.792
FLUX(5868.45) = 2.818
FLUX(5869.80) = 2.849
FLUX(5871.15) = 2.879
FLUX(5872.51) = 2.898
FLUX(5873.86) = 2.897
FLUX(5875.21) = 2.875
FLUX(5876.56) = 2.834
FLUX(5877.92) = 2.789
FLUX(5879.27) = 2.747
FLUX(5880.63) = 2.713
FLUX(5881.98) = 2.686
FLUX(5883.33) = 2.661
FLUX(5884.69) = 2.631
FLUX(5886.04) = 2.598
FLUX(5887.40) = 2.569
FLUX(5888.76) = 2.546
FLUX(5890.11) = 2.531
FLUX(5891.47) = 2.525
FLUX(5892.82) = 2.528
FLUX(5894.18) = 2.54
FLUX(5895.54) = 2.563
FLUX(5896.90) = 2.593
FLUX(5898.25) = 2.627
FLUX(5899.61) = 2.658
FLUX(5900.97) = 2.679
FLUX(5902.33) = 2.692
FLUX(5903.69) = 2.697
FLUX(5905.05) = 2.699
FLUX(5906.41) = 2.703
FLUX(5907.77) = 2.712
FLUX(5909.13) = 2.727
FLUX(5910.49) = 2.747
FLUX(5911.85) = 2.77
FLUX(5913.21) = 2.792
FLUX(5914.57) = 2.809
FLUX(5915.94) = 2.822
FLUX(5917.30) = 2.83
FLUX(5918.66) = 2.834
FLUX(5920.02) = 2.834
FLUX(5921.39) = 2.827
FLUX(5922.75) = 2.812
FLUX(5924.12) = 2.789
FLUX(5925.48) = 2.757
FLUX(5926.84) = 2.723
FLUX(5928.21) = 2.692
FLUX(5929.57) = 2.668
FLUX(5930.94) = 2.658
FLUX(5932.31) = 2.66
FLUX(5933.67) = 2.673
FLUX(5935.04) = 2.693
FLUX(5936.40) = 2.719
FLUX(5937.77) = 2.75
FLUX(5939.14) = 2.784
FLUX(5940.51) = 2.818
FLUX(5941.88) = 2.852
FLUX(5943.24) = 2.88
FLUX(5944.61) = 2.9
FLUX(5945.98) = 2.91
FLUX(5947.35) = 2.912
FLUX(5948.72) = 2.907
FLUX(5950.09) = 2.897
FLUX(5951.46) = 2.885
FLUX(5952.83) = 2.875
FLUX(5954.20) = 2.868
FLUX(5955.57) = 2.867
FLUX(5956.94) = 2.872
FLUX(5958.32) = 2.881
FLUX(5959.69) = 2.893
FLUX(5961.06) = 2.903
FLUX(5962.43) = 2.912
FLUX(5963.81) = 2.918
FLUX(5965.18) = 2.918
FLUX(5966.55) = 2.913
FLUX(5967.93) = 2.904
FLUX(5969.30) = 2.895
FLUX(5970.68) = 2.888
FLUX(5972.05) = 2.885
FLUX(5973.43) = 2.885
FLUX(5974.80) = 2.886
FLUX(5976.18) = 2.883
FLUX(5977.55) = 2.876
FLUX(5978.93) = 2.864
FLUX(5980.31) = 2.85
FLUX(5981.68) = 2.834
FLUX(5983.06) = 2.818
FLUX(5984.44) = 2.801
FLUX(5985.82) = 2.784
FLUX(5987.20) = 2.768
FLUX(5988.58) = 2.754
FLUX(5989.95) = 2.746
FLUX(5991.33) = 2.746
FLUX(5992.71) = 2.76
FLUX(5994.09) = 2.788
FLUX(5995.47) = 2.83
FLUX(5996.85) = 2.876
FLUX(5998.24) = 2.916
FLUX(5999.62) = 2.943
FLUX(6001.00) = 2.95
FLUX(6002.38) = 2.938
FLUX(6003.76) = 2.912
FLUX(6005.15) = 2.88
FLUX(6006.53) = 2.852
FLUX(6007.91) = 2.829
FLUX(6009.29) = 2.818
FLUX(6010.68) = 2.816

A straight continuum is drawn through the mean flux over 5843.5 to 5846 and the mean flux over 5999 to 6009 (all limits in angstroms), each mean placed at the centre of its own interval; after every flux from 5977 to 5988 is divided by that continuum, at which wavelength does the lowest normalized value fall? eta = 5987.20 angstroms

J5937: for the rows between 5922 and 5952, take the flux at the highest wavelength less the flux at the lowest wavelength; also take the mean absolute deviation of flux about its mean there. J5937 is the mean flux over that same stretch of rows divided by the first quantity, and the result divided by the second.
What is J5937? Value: 471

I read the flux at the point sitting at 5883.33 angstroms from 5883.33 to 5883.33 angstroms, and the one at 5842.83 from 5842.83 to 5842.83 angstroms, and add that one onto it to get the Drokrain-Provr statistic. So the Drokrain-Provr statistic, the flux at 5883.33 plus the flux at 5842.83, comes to 5.61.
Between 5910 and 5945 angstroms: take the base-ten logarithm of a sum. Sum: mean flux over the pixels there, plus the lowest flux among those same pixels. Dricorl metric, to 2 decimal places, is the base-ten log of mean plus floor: 0.73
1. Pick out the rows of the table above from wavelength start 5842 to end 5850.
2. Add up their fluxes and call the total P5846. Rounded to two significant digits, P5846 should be 17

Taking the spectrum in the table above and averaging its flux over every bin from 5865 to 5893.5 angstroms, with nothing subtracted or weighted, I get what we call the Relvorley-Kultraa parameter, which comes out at 2.72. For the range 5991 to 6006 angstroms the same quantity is 2.87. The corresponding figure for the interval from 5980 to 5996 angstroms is 2.79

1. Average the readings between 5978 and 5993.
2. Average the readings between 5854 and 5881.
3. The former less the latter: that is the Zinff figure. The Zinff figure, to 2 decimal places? 0.01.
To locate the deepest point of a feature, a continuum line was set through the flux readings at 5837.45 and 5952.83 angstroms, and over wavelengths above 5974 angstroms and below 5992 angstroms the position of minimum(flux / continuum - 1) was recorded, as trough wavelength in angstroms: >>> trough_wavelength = 5989.95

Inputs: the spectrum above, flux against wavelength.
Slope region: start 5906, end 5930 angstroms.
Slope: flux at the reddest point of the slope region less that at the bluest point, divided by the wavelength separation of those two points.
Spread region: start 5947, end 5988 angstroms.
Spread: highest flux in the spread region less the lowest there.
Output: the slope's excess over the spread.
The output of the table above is -0.15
